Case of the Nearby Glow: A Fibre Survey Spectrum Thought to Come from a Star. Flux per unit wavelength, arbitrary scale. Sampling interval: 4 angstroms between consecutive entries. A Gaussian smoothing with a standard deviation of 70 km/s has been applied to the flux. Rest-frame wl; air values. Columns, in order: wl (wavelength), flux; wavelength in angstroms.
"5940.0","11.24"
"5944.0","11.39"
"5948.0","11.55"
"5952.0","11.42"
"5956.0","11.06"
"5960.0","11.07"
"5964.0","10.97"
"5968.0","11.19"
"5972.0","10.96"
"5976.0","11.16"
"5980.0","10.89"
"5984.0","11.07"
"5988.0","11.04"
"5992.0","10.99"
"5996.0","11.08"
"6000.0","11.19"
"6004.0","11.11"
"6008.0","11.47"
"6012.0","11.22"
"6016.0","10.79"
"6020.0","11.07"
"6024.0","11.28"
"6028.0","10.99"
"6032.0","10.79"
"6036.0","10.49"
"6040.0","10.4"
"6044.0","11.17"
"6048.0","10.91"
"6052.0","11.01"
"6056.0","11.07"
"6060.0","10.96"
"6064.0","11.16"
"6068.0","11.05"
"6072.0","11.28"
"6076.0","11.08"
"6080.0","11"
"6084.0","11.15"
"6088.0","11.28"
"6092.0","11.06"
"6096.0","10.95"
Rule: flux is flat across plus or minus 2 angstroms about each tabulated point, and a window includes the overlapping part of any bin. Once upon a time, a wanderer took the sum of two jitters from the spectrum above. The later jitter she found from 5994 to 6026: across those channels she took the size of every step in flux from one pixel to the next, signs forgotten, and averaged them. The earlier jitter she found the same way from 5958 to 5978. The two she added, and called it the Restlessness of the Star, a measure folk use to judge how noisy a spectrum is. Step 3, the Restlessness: 0.43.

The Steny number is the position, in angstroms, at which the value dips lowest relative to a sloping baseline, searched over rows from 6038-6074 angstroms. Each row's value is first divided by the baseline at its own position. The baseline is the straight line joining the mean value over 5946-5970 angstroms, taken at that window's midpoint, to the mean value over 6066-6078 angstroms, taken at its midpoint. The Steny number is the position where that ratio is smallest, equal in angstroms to 6040.0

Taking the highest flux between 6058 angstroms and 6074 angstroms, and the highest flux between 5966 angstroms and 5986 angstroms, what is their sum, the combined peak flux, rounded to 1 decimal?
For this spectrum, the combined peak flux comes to 22.5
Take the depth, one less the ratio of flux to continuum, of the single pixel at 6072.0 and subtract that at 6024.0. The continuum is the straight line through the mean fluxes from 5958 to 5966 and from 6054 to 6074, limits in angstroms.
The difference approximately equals 0.00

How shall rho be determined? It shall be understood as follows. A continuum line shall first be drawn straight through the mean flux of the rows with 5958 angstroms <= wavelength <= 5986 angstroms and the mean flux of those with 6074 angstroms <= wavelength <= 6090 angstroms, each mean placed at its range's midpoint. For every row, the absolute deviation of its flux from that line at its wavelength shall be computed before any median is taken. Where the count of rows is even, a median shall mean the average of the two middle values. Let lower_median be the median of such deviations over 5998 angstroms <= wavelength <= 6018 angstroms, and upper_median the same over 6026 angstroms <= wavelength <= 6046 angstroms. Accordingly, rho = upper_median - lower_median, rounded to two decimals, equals 0.15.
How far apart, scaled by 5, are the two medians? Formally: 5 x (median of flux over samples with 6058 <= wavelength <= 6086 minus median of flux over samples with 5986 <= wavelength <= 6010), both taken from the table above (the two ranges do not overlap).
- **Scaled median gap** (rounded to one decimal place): -0.1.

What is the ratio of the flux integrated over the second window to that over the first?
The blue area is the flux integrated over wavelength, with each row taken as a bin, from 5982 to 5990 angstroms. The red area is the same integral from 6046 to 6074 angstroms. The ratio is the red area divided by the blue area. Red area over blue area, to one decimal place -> 3.5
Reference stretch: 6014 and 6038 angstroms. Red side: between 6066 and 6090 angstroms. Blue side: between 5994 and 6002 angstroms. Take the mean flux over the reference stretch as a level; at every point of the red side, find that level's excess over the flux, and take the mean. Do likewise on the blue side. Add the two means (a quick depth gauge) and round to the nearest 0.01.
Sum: -0.47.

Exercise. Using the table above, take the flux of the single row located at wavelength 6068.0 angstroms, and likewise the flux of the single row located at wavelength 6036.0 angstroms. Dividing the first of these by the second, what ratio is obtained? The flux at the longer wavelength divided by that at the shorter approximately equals 1.05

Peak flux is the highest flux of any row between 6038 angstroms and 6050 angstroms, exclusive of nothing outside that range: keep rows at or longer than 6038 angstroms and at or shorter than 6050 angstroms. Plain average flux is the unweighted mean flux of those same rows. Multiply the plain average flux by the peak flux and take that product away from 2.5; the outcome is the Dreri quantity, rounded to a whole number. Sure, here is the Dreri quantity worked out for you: -118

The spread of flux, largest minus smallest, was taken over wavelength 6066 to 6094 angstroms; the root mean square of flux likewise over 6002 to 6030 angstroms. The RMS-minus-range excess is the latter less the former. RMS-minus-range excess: 10.9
